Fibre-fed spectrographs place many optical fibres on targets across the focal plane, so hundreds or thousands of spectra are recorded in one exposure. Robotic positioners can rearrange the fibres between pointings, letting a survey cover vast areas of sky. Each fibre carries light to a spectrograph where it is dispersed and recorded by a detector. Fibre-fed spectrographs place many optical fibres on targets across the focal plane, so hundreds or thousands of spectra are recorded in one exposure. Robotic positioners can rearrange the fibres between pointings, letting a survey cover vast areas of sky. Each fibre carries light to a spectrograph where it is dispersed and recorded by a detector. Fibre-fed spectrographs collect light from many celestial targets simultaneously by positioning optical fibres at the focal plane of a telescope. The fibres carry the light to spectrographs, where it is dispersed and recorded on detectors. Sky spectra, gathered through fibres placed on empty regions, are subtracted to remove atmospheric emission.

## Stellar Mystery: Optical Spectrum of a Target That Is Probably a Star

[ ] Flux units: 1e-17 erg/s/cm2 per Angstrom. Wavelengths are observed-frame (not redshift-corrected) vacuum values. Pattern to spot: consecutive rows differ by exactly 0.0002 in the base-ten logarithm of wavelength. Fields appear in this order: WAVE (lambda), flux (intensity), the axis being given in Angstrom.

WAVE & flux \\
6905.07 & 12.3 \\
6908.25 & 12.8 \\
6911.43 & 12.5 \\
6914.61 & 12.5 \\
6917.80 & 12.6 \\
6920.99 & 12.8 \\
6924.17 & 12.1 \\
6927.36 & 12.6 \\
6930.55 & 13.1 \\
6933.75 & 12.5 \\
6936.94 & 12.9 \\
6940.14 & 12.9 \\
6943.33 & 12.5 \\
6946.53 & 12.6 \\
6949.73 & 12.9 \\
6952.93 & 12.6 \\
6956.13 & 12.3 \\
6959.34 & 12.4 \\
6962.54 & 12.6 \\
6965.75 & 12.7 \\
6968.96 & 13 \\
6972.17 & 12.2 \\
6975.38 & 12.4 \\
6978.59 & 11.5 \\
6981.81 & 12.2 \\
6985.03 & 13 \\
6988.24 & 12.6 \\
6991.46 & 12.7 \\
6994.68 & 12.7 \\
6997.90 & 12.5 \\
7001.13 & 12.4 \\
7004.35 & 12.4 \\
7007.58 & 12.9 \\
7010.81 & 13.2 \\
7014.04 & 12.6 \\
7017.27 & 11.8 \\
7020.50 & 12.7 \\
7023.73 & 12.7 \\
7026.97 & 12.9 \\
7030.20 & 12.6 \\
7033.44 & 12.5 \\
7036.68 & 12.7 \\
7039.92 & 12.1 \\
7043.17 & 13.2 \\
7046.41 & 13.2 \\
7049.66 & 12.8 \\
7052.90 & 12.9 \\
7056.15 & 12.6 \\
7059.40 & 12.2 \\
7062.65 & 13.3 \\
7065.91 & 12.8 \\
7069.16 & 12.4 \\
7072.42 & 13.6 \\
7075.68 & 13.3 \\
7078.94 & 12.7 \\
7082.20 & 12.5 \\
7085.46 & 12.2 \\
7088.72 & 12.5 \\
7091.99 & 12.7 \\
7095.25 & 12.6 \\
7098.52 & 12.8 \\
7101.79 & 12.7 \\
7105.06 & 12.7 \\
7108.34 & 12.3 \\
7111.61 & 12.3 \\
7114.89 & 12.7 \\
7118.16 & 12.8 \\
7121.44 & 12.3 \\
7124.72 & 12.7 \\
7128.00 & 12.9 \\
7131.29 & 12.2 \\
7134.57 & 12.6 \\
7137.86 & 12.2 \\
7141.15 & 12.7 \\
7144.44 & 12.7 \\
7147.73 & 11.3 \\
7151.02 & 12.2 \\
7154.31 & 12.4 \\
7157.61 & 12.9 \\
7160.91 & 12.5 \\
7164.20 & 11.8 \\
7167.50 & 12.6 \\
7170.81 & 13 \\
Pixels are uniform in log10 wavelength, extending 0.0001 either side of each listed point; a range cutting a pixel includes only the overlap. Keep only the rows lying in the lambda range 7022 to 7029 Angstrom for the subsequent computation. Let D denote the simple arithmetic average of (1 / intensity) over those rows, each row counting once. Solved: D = 0.0781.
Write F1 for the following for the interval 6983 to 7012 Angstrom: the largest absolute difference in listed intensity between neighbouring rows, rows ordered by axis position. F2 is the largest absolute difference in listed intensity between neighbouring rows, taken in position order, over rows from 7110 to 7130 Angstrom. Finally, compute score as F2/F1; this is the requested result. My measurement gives 1.00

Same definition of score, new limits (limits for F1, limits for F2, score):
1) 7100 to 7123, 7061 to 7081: 2.40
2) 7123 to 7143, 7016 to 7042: 1.29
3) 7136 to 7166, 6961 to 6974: 0.57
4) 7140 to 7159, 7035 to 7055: 0.79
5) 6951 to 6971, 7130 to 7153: 4.67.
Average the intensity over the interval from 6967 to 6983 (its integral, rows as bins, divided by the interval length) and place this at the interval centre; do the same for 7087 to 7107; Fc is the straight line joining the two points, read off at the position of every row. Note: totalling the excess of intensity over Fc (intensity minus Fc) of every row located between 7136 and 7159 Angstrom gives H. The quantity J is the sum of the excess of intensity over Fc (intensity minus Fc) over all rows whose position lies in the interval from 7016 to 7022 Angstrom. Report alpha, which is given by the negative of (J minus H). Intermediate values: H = -3.3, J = -0.32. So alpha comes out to -3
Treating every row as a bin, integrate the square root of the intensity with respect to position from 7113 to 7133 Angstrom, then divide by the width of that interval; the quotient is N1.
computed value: 3.55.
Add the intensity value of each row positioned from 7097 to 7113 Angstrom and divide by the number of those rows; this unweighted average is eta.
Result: 12.6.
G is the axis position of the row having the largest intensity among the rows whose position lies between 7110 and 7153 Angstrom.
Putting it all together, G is 7128.00 Angstrom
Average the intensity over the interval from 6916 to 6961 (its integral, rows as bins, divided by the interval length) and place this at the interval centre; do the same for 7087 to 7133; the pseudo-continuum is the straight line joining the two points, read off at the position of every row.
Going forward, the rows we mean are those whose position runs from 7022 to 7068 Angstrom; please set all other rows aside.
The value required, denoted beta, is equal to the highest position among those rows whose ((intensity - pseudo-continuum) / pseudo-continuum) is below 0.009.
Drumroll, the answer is 7059.40 Angstrom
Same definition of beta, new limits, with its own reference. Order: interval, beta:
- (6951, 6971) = 6965.75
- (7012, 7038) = 7036.68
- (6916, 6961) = 6959.34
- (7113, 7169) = 7167.50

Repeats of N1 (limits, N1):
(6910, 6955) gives 3.56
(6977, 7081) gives 3.56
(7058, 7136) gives 3.56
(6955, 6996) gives 3.53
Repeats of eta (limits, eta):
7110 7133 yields 12.6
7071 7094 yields 12.8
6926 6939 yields 12.8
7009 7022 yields 12.6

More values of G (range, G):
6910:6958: 6930.55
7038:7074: 7072.42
